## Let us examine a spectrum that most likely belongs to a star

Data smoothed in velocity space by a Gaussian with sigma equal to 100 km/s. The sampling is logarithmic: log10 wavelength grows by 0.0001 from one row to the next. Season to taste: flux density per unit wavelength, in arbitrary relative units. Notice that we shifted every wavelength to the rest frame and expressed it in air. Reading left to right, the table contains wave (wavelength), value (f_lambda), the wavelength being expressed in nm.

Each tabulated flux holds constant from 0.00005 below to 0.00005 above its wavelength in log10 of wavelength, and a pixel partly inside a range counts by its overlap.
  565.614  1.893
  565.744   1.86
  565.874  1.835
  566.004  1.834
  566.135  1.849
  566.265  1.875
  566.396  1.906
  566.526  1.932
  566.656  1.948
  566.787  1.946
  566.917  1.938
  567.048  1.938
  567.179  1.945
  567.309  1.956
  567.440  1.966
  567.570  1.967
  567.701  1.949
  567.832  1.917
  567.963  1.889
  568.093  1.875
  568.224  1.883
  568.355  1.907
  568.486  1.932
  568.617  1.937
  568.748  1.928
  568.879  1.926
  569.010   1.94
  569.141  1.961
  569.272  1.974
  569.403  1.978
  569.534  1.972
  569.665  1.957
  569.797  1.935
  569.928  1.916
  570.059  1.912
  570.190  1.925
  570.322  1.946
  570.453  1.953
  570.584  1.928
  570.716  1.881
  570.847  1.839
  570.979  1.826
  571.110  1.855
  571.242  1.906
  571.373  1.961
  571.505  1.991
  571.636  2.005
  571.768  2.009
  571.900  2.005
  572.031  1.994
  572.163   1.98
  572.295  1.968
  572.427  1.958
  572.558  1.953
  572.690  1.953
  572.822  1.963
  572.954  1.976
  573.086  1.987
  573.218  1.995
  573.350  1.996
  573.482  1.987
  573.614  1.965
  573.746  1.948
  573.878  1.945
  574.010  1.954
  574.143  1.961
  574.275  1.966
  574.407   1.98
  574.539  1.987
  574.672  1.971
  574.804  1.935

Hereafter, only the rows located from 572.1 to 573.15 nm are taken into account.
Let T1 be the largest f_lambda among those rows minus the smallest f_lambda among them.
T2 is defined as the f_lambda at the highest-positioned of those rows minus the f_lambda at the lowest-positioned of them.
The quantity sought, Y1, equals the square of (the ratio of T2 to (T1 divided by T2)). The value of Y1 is 0.000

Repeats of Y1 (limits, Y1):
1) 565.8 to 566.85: 0.012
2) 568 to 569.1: 0.004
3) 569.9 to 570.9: 0.003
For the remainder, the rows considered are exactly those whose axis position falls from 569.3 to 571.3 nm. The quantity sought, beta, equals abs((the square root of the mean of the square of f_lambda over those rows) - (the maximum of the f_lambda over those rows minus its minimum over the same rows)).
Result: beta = 1.76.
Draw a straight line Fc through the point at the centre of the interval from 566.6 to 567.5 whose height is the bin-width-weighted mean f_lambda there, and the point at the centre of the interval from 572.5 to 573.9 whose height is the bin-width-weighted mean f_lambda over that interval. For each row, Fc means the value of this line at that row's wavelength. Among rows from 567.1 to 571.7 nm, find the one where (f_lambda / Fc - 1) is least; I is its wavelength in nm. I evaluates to 570.979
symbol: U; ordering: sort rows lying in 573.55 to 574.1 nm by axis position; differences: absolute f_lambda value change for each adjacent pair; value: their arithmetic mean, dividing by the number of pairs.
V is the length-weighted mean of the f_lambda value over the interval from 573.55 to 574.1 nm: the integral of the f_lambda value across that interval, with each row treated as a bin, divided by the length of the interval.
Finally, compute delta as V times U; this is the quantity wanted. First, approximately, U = 0.010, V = 1.95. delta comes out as 0.019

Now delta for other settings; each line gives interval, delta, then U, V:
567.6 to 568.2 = 0.047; 0.025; 1.91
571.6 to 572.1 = 0.013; 0.006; 2.00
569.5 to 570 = 0.036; 0.019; 1.94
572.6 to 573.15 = 0.022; 0.011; 1.97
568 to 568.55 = 0.036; 0.019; 1.90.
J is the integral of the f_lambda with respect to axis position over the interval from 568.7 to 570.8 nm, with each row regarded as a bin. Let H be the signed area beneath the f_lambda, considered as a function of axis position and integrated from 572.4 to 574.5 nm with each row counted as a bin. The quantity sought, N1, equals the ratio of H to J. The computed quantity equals 1.02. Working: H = 4.14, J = 4.07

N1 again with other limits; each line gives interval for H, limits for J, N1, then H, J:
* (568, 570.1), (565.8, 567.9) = 1.01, 4.06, 4.03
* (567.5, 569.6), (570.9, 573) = 0.99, 4.06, 4.11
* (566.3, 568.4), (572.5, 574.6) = 0.98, 4.05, 4.14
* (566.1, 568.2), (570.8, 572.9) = 0.99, 4.04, 4.09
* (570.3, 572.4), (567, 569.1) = 1.01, 4.08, 4.05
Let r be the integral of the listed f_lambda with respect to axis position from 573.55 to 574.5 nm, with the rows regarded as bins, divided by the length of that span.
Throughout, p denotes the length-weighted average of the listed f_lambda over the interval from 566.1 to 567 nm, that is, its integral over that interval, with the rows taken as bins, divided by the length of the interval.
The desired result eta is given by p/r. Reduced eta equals 0.977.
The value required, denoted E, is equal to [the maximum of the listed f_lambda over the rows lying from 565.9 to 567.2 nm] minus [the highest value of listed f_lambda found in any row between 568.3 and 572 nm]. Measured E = -0.061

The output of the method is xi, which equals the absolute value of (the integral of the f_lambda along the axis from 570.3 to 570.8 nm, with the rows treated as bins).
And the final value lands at 0.962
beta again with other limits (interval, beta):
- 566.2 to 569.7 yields 1.83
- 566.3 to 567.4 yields 1.89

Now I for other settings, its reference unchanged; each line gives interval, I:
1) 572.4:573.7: 572.690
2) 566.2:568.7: 568.093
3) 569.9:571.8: 570.979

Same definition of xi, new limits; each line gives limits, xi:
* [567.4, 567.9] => 0.974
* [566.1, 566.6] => 0.948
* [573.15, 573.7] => 1.092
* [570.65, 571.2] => 1.018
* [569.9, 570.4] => 0.963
